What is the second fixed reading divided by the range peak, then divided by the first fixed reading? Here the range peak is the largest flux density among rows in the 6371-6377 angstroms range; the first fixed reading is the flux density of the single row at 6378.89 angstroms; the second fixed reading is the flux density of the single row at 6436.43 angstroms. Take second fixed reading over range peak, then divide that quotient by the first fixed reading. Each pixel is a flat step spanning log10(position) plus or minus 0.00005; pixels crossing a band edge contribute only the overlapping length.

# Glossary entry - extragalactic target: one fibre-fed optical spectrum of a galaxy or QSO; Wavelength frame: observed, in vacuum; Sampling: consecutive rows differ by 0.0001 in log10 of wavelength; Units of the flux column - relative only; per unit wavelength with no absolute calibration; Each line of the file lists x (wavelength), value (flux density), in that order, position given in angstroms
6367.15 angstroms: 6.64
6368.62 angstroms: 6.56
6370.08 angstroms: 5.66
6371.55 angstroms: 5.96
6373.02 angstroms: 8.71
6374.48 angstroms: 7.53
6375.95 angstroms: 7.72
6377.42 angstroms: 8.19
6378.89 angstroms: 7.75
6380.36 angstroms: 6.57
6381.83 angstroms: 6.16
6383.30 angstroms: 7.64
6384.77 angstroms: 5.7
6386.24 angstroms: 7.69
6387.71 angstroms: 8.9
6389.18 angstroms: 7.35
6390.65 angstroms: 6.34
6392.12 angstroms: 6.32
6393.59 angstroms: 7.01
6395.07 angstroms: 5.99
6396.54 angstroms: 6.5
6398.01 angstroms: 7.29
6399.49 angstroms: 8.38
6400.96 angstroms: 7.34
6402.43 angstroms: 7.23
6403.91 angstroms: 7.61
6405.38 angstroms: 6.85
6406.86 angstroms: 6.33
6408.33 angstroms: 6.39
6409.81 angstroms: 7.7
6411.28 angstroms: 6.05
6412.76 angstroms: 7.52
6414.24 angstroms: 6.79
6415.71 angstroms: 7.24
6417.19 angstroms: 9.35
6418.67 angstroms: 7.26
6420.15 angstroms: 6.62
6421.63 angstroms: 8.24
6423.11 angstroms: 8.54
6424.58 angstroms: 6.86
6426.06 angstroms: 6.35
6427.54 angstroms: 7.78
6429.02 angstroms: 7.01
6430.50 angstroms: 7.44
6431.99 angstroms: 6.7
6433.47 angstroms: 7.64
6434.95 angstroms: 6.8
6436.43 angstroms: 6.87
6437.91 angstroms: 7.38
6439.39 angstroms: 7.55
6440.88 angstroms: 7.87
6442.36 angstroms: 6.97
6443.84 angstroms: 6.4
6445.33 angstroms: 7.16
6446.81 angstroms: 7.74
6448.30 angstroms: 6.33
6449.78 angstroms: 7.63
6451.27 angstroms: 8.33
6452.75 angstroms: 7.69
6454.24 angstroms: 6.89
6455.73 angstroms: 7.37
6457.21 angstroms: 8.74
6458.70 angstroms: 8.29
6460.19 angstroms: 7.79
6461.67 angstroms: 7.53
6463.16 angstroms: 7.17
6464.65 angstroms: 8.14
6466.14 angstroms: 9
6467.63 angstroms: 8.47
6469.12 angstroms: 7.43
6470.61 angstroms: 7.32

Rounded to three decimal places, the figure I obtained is 0.102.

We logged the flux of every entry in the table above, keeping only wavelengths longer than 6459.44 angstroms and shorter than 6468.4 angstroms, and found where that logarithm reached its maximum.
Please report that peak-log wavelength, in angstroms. 6466.14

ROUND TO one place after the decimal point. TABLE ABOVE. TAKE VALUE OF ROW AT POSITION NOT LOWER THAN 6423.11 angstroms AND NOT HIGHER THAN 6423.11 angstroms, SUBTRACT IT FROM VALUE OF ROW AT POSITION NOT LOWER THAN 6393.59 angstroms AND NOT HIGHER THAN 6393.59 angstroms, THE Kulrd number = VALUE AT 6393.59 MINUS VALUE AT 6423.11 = -1.5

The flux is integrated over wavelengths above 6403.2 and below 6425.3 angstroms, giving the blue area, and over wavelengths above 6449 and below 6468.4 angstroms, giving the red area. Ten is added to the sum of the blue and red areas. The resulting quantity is 325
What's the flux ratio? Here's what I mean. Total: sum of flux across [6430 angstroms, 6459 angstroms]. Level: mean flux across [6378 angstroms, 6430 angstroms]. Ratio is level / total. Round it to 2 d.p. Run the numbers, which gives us 0.05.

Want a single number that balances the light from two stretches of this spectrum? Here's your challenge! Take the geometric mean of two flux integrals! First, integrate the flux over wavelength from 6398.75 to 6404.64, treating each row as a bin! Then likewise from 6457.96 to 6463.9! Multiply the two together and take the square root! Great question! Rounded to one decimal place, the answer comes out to 45.4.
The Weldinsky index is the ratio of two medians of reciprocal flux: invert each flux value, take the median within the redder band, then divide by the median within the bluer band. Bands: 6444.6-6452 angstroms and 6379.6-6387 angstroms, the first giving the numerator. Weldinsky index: 0.86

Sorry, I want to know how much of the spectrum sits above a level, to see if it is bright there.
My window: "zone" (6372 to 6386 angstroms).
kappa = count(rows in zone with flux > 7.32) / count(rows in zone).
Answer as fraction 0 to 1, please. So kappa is 0.67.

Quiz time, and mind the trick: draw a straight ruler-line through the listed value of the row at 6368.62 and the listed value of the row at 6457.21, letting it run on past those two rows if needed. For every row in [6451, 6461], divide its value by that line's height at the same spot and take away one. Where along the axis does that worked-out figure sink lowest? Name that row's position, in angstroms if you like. 6454.24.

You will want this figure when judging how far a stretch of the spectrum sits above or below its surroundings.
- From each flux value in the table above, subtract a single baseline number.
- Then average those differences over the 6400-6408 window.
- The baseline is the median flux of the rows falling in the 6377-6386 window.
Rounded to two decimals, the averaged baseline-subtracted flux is -0.03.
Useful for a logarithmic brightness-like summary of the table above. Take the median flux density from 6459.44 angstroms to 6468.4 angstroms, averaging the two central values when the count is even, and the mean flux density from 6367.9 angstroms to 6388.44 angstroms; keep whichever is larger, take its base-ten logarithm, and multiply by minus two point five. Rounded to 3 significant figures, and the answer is -2.25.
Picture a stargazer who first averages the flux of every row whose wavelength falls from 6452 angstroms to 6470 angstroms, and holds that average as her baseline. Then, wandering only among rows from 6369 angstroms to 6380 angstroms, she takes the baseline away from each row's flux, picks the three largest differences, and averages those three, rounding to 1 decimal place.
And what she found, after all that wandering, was 0.3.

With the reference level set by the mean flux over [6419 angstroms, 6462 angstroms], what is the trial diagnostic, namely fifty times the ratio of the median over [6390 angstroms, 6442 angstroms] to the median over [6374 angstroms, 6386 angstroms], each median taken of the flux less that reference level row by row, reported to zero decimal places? -44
